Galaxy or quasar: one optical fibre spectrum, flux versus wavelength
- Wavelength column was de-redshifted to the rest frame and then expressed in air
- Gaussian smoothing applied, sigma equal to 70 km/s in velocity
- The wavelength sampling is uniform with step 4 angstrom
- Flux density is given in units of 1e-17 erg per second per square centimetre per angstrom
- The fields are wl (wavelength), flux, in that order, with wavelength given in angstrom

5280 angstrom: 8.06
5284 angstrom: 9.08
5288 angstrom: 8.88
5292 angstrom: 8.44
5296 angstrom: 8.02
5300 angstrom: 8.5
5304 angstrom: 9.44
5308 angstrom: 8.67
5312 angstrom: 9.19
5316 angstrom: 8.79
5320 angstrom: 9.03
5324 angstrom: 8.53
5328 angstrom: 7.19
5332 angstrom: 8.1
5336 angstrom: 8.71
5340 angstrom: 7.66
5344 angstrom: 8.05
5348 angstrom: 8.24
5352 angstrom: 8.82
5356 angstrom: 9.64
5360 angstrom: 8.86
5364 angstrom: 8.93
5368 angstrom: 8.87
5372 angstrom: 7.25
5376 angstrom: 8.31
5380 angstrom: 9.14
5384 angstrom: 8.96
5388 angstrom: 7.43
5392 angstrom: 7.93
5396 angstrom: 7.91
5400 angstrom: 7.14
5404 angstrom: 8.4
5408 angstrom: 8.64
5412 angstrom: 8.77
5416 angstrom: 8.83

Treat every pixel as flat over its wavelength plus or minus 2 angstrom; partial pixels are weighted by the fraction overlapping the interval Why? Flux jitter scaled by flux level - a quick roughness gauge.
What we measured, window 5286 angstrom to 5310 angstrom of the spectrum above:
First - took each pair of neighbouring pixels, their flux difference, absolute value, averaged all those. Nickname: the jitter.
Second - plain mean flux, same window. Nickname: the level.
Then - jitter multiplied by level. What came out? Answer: 5.3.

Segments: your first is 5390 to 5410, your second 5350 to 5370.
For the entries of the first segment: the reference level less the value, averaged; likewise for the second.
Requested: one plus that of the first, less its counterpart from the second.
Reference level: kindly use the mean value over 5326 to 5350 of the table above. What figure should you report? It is 2.02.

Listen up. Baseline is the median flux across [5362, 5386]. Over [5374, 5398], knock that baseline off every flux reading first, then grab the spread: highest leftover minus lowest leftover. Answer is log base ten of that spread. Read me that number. 0.23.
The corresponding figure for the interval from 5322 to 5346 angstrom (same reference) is 0.18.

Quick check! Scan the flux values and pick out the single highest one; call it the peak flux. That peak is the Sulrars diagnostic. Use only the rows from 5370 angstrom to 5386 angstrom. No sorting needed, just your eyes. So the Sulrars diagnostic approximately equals 9.14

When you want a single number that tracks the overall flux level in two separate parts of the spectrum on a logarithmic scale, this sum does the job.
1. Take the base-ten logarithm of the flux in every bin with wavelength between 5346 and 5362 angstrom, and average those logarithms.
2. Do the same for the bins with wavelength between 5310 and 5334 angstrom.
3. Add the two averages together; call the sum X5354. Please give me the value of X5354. 1.87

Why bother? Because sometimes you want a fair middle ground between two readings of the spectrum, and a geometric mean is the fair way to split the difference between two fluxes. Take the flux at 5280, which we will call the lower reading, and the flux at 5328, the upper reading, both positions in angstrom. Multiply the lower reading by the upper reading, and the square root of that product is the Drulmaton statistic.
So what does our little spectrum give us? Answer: 7.61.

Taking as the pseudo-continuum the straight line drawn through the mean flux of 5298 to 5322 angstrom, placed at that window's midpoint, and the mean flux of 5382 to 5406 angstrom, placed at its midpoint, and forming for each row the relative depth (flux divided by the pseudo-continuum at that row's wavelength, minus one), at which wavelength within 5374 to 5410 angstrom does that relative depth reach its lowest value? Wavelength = 5400 angstrom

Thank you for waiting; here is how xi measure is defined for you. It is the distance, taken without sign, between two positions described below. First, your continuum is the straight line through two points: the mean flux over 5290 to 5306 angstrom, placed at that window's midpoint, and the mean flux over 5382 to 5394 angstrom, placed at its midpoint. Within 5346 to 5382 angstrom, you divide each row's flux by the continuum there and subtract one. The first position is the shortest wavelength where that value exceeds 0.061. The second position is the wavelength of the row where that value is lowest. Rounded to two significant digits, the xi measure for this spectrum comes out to 20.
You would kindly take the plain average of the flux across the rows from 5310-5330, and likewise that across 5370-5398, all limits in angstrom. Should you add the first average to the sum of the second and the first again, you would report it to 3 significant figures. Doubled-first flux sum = 25.2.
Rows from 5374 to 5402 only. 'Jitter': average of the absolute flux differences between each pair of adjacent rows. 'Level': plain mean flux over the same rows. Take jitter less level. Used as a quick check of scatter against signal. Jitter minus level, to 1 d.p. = -7.5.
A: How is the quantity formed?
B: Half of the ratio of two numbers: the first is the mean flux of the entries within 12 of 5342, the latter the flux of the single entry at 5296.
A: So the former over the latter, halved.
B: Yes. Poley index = 0.515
